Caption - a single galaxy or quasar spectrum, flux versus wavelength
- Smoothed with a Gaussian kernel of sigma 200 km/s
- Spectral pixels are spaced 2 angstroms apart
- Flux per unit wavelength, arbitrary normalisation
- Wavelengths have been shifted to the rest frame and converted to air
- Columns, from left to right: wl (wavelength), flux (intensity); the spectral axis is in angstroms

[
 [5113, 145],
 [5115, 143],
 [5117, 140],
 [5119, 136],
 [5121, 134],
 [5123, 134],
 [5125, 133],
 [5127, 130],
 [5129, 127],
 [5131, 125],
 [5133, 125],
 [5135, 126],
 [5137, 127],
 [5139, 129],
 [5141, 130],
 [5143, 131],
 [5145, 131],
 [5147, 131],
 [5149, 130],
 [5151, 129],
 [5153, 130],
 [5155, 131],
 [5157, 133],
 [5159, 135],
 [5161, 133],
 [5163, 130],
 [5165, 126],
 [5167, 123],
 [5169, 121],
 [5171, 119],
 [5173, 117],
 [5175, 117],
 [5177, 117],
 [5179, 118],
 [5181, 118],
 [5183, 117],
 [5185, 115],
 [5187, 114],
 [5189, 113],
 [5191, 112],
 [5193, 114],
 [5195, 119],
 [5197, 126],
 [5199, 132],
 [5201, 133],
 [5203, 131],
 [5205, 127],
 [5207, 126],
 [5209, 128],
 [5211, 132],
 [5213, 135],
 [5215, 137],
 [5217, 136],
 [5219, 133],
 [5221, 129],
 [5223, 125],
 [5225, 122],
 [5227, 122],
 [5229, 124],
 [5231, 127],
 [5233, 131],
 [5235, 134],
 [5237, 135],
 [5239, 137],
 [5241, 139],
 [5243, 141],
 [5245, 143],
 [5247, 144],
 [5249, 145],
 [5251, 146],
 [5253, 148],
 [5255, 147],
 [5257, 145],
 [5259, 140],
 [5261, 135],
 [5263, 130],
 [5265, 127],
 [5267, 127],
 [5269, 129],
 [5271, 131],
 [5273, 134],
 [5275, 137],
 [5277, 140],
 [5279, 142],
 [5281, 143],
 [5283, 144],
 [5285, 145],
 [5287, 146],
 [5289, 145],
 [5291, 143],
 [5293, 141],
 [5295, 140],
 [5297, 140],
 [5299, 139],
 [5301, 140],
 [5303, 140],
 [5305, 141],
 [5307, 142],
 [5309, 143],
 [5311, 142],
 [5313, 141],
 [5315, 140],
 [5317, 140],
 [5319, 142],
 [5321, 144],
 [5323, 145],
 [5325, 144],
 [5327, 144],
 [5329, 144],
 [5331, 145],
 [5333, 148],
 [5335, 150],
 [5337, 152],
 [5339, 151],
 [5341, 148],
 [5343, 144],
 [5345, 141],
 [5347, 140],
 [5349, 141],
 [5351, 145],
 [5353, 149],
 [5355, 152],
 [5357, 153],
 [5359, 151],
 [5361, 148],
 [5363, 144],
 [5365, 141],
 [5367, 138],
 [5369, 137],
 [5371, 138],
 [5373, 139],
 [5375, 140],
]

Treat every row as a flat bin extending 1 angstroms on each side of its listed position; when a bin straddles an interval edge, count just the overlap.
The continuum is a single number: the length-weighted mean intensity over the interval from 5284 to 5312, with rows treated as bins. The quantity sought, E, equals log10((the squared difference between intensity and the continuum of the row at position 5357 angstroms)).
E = 2.1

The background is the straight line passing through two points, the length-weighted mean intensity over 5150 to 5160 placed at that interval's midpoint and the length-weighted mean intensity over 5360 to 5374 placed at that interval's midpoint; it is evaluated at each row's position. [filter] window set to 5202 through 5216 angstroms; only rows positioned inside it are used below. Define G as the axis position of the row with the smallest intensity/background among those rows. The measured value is 5207 angstroms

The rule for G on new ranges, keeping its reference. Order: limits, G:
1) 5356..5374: 5369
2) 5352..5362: 5361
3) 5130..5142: 5133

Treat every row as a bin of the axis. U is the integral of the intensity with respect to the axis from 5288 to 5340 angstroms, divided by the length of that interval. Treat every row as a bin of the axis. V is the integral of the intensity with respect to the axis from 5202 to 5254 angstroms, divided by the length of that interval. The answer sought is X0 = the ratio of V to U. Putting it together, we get 0.93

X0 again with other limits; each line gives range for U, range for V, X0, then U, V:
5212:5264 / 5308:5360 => 1.07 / 136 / 145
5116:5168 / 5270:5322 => 1.08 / 130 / 141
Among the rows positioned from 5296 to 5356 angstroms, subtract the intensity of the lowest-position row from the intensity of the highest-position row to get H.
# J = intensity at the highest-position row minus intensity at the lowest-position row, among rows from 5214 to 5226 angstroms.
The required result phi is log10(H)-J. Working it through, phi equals 16.1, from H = 12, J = -15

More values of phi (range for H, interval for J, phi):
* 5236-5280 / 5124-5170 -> 12.8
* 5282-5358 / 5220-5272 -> -1.0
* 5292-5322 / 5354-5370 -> 15.5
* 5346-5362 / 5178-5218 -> -17.1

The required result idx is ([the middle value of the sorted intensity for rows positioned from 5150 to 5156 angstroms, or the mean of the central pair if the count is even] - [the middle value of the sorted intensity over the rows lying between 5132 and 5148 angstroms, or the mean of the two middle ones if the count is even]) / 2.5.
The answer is 0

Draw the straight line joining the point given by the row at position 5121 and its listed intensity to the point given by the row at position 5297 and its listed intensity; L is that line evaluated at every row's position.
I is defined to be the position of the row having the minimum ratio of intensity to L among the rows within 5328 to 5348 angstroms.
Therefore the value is 5347 angstroms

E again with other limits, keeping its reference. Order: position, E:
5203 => 2.1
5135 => 2.4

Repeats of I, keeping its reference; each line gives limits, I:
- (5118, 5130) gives 5129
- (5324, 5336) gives 5329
